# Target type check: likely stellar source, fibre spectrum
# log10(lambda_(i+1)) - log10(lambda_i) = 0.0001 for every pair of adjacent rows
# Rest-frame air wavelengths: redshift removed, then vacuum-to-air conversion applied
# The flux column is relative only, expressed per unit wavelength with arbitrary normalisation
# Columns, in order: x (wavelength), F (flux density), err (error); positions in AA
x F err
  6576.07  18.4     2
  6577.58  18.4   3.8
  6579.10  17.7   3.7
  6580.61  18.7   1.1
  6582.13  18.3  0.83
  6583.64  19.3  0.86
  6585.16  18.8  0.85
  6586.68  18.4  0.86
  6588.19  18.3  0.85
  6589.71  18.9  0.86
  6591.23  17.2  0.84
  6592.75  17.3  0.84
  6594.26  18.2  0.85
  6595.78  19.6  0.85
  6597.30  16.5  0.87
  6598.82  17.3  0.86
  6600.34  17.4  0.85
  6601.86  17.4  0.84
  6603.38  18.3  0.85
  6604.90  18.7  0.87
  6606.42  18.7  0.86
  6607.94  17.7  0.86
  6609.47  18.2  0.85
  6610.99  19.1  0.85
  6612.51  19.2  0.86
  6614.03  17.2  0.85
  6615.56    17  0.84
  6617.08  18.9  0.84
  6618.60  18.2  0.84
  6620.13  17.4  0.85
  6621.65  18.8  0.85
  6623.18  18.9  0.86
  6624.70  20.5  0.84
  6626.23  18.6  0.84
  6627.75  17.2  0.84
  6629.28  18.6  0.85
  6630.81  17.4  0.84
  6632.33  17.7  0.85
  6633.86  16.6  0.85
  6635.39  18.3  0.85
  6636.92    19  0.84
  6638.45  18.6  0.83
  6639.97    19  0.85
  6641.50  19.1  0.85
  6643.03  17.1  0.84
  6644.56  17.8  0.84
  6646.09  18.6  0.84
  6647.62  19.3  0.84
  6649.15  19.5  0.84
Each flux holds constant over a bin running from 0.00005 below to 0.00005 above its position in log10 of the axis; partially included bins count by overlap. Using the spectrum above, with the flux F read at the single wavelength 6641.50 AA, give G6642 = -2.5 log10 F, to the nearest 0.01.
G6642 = -3.20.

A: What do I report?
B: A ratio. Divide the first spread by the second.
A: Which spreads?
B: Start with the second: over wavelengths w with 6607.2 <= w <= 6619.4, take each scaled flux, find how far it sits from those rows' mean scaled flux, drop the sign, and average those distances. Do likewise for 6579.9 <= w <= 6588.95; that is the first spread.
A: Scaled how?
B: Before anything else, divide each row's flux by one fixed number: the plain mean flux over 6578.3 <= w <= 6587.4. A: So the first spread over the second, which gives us 0.45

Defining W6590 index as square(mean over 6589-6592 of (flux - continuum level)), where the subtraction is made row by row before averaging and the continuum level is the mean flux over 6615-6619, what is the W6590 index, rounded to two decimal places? 0.00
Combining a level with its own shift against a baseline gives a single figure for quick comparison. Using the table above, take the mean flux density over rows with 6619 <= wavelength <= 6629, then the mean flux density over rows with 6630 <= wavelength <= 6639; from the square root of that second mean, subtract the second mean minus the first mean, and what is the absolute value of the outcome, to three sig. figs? 4.87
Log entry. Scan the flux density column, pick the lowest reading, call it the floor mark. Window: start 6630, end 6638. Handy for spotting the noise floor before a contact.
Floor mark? 16.6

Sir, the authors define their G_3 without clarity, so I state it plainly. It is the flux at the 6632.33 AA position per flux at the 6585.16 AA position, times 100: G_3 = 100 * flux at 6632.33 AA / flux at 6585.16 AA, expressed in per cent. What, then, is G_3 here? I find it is 94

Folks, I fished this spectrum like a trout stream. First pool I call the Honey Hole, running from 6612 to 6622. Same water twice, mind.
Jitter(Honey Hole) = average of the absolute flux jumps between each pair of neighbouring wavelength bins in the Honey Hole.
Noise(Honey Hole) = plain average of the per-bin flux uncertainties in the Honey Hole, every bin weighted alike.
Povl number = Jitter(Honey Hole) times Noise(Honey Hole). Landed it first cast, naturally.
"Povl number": 1.0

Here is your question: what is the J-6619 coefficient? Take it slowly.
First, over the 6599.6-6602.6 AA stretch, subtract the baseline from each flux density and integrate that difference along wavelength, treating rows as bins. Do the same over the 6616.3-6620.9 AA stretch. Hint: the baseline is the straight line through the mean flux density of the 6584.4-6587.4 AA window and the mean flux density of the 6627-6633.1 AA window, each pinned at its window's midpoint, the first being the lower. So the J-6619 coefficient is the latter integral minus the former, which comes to 3.7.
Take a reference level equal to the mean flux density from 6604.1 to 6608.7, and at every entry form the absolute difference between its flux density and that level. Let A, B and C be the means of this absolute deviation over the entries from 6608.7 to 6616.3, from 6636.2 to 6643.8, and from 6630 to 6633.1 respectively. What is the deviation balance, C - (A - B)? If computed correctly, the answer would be 0.66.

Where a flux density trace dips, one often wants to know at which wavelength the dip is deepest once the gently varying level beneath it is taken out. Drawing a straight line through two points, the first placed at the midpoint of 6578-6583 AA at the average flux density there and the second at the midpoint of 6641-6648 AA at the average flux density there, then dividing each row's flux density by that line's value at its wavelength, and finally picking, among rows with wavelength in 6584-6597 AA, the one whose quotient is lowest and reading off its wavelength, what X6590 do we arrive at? 6591.23 AA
